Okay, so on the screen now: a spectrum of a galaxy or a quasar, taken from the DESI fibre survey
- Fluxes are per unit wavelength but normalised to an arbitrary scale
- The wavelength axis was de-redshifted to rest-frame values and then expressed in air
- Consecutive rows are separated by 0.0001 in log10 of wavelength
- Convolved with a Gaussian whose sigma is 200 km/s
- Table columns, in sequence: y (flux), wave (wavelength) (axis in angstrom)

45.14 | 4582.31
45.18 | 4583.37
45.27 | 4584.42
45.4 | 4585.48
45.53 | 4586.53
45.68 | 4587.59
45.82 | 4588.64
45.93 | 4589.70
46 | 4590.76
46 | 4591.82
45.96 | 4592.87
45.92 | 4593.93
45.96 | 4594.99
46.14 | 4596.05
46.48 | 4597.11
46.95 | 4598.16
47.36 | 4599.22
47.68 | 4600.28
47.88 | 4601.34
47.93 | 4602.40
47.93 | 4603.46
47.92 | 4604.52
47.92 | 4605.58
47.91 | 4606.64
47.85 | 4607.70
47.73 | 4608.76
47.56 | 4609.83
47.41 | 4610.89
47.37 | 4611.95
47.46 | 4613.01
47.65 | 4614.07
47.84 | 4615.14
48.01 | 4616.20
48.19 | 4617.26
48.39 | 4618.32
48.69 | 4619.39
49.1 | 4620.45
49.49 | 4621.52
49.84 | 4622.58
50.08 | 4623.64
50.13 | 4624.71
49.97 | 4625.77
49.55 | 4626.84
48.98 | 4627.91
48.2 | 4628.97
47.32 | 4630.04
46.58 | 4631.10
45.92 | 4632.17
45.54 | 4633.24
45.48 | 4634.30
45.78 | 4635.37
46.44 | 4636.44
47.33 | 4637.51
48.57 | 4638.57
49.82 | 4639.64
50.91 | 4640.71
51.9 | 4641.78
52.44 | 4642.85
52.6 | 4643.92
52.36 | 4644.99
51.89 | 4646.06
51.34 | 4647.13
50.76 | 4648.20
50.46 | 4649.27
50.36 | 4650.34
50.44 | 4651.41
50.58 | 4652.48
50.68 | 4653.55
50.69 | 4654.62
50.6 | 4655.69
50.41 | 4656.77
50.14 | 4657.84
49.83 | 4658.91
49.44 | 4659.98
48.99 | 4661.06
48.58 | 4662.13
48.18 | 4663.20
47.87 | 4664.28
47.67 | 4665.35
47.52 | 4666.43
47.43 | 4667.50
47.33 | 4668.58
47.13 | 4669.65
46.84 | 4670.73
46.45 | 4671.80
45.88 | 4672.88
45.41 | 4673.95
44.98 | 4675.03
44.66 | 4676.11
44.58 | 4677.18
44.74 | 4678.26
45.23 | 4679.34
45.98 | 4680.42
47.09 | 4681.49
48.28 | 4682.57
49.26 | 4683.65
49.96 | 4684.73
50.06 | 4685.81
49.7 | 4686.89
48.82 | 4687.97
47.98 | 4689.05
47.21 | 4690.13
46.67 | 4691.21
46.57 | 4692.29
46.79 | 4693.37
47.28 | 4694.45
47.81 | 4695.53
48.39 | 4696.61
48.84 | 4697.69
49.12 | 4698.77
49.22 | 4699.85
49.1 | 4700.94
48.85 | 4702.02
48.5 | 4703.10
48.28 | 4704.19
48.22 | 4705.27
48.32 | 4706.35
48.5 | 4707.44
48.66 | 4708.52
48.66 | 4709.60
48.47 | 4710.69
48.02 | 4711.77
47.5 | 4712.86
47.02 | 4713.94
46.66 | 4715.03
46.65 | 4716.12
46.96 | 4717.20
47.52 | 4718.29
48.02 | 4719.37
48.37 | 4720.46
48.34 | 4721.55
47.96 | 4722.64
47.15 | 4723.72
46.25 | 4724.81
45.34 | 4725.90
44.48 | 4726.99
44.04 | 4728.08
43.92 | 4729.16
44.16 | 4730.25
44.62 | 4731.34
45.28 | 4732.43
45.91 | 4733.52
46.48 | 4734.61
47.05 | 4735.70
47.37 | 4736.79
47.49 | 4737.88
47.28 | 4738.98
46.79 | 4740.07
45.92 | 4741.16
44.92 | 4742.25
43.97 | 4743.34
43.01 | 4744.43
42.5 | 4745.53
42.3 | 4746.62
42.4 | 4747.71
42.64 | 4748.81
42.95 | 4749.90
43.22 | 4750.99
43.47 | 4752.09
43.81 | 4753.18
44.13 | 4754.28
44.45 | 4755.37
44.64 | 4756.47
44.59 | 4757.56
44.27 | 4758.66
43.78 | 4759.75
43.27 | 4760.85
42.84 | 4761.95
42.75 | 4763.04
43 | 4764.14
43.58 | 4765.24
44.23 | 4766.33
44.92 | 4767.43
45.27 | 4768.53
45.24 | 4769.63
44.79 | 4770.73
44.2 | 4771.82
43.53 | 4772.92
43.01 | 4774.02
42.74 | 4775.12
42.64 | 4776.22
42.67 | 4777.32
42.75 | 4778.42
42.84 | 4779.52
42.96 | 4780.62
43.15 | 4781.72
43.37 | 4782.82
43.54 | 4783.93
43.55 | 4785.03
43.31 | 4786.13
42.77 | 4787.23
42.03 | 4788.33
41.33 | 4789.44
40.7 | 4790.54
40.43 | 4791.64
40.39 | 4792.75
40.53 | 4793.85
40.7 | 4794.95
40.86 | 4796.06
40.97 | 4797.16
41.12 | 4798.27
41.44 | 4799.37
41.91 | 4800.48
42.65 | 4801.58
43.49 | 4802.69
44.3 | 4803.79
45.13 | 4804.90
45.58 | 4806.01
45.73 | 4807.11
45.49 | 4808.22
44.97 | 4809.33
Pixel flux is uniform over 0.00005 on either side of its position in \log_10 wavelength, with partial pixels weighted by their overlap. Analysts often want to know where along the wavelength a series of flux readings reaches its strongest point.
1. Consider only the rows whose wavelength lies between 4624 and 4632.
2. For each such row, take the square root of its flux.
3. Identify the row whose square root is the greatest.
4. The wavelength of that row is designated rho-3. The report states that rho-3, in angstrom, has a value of 4624.71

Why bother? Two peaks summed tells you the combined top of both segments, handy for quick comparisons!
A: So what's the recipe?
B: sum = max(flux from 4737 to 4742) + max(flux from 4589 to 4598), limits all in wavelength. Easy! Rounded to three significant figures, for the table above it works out 94.0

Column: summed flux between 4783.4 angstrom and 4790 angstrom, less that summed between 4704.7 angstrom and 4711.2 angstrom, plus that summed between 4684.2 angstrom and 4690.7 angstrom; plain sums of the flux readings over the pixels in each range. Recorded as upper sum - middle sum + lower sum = 259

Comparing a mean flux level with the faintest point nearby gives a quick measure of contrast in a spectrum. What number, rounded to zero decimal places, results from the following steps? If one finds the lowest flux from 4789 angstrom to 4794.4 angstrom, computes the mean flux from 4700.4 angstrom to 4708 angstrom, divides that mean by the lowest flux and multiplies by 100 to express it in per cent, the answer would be 120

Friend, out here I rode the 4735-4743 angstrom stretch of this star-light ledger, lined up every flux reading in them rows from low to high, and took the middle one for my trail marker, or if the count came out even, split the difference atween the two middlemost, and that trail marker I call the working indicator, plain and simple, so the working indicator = 47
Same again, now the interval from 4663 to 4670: 48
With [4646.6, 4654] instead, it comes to 51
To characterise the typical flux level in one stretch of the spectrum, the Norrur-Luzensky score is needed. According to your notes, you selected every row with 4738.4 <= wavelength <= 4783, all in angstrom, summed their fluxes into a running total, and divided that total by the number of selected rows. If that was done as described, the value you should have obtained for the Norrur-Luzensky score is 43.8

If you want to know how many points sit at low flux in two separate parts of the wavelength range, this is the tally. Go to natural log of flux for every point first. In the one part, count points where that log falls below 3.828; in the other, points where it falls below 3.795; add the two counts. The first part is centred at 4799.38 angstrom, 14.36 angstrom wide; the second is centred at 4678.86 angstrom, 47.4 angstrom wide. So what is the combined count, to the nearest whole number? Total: 13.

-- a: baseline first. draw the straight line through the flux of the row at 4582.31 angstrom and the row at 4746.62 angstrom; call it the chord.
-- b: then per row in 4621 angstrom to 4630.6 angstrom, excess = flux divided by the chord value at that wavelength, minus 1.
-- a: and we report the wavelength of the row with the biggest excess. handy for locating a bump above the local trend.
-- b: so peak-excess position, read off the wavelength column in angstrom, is 4624.71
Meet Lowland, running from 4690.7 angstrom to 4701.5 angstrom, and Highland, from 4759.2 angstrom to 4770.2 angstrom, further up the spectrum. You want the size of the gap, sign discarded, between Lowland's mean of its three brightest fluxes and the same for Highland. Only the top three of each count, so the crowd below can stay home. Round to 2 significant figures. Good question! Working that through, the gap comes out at 4.0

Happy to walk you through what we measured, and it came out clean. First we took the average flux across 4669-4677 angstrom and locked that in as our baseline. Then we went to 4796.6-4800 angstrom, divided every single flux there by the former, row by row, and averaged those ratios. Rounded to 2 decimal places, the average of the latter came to 0.90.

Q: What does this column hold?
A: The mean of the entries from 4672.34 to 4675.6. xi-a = 45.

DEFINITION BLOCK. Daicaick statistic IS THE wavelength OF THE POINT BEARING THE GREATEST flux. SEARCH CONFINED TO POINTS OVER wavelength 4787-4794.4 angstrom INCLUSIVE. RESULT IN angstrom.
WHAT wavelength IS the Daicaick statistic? 4787.23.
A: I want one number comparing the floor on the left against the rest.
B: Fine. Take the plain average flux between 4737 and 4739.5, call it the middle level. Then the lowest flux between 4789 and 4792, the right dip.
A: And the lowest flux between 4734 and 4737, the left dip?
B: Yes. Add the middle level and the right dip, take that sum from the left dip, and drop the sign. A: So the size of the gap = 41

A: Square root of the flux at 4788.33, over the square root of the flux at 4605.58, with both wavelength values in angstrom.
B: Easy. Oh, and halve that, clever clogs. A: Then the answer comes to 0.468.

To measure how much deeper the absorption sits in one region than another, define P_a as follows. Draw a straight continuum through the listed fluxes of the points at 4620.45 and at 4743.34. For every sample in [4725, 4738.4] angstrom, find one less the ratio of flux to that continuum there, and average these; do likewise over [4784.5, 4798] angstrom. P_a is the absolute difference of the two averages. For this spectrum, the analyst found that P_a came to 0.04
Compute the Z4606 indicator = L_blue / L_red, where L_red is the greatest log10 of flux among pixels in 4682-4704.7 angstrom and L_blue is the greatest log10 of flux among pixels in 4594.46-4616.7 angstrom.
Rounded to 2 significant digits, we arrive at 0.99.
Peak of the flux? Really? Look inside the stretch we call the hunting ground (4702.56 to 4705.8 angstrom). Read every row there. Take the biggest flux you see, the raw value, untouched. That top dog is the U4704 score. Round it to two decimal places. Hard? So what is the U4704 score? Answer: 48.50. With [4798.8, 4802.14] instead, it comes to 42.65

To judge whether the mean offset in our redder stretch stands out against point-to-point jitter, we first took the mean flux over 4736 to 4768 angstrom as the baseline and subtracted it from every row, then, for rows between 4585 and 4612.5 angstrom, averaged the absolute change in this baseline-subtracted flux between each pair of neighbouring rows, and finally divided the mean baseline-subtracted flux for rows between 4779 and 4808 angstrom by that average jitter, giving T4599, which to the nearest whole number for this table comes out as -13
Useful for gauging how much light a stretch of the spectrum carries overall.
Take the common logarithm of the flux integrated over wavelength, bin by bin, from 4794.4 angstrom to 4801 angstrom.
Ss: 2.4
